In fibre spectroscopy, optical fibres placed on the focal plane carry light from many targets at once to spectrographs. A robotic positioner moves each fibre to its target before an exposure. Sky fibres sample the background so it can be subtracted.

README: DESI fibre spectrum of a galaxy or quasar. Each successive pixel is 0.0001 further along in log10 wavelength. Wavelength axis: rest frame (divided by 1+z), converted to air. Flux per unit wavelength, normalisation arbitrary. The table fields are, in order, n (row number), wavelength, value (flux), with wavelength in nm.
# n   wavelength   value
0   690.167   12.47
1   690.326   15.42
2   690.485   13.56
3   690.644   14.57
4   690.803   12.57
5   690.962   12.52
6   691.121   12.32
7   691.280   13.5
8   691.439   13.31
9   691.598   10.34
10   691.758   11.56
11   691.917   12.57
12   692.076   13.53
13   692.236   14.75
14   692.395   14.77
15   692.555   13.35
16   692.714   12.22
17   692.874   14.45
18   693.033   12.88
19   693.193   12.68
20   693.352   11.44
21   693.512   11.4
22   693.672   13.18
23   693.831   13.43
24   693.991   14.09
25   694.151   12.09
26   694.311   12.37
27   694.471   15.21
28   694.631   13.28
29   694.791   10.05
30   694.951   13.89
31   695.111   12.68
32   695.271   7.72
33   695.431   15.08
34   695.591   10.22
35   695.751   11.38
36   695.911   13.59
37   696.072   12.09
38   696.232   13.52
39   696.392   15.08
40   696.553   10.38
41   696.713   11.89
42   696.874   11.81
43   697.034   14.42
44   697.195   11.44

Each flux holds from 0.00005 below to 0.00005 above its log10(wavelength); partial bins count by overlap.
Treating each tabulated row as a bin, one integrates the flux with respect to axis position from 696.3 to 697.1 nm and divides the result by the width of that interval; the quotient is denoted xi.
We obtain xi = 12.7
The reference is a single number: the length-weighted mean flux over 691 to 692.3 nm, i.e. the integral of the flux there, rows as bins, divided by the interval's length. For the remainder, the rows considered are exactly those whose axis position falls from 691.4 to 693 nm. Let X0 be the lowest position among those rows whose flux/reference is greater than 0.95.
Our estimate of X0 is 691.439 nm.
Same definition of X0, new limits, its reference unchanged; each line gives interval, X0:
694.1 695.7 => 694.151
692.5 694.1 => 692.555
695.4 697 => 695.431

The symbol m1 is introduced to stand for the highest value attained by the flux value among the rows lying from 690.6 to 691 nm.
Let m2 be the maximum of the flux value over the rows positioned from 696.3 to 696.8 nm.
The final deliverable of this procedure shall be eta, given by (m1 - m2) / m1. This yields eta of -0.04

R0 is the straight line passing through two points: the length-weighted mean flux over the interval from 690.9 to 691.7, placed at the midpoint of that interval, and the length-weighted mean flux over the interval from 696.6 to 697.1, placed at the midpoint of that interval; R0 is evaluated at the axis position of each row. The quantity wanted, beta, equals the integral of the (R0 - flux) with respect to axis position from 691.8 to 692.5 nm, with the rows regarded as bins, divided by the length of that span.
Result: -1.4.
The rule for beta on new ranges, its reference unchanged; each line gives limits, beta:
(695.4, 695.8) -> 0.5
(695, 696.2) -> 0.5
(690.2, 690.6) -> -1.9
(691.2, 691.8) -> 0.2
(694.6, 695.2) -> 0.1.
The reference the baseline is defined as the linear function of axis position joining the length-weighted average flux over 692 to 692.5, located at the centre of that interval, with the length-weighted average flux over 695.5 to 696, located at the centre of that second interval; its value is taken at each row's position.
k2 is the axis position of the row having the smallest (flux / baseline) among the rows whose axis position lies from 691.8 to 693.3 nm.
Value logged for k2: 691.917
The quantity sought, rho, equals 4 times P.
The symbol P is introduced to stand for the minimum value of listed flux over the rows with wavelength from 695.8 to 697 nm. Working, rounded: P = 10.38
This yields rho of 42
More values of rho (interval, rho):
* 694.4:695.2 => 40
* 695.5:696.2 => 41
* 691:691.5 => 49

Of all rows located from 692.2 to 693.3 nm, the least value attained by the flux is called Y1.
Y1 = 12.22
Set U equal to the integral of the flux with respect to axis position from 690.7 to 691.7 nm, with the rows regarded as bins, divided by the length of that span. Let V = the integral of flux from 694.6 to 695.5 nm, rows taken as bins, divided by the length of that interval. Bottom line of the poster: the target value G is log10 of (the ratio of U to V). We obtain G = 0.016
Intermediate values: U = 12.46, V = 12.02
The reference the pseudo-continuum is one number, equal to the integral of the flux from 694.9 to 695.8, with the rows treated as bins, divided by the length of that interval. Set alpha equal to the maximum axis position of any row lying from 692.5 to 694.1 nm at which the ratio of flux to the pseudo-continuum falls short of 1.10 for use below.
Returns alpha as 693.512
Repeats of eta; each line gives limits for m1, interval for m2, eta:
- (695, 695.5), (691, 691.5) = 0.10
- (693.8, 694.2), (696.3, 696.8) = -0.07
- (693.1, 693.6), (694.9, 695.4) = -0.10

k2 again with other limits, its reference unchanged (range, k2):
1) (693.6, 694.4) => 694.151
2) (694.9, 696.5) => 695.271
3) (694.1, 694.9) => 694.791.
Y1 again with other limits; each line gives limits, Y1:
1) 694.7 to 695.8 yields 7.72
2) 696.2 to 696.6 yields 10.38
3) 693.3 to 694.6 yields 11.4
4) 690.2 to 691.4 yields 12.32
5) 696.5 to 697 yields 10.38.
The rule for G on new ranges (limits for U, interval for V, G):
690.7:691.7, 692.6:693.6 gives -0.003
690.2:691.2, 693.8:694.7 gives 0.002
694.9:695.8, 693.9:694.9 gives -0.038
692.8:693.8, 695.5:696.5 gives 0.003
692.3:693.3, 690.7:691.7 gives 0.031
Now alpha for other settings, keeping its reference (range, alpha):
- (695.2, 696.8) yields 696.713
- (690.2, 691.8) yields 691.758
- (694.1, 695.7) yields 695.591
